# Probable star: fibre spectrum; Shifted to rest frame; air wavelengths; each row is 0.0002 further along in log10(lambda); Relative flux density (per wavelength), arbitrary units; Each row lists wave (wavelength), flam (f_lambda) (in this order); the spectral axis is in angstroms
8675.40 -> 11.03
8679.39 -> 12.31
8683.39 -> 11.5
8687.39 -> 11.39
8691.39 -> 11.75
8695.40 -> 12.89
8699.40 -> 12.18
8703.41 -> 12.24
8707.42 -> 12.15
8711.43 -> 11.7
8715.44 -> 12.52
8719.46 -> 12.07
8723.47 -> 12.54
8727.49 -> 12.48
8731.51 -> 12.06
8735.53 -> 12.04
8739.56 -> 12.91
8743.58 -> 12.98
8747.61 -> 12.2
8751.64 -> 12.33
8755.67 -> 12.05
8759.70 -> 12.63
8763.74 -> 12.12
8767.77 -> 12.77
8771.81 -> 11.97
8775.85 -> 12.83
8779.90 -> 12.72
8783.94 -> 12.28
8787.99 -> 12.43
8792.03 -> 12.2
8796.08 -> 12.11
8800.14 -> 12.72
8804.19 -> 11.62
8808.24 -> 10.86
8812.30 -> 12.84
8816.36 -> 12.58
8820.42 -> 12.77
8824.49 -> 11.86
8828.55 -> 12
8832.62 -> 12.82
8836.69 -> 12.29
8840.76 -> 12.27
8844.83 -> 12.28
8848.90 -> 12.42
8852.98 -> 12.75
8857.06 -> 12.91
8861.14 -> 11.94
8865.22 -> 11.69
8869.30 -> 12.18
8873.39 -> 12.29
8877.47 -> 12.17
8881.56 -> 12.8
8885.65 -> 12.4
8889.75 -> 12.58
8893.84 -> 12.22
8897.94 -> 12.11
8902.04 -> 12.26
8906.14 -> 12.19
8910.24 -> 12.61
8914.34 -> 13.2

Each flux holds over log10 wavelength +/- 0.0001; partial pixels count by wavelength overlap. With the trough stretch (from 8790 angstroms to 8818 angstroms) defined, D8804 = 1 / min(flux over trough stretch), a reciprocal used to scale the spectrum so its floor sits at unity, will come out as 0.092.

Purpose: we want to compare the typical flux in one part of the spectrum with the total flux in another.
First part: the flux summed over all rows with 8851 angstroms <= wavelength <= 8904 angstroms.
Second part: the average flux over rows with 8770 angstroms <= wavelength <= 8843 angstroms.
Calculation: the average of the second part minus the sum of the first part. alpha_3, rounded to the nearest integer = -148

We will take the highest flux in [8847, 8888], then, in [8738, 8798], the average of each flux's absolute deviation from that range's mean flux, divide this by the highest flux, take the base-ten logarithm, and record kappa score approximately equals -1.64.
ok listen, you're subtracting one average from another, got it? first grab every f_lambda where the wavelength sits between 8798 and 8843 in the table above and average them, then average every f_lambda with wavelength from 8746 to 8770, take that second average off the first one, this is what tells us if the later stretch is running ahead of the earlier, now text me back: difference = -0.11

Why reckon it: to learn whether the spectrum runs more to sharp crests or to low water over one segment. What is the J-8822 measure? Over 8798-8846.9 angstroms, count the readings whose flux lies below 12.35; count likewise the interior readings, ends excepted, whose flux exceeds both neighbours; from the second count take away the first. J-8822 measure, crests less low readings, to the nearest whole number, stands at -4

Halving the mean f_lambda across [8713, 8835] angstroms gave 6.17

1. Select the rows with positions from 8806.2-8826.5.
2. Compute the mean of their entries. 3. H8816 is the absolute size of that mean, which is 12.2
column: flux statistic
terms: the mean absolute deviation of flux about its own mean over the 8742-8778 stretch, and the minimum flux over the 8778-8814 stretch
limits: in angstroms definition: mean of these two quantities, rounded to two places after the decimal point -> 5.60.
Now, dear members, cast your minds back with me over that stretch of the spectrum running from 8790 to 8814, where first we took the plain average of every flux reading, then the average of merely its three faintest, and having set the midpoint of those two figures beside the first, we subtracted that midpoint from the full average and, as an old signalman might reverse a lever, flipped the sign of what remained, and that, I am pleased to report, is -0.26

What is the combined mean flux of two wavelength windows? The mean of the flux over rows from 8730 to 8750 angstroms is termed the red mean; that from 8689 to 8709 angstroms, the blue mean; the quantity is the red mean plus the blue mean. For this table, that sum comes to 24.7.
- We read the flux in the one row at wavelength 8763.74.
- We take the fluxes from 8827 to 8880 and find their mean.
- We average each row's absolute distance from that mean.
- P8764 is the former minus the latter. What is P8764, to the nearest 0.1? 11.9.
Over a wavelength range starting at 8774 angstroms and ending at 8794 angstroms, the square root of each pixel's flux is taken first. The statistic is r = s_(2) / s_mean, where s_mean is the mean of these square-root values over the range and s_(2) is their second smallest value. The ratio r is 0.992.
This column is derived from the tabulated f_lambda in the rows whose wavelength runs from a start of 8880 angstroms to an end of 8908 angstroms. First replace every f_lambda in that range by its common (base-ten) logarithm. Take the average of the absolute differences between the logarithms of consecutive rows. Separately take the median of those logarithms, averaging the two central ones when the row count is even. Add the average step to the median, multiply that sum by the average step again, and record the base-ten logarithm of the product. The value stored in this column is -2.09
